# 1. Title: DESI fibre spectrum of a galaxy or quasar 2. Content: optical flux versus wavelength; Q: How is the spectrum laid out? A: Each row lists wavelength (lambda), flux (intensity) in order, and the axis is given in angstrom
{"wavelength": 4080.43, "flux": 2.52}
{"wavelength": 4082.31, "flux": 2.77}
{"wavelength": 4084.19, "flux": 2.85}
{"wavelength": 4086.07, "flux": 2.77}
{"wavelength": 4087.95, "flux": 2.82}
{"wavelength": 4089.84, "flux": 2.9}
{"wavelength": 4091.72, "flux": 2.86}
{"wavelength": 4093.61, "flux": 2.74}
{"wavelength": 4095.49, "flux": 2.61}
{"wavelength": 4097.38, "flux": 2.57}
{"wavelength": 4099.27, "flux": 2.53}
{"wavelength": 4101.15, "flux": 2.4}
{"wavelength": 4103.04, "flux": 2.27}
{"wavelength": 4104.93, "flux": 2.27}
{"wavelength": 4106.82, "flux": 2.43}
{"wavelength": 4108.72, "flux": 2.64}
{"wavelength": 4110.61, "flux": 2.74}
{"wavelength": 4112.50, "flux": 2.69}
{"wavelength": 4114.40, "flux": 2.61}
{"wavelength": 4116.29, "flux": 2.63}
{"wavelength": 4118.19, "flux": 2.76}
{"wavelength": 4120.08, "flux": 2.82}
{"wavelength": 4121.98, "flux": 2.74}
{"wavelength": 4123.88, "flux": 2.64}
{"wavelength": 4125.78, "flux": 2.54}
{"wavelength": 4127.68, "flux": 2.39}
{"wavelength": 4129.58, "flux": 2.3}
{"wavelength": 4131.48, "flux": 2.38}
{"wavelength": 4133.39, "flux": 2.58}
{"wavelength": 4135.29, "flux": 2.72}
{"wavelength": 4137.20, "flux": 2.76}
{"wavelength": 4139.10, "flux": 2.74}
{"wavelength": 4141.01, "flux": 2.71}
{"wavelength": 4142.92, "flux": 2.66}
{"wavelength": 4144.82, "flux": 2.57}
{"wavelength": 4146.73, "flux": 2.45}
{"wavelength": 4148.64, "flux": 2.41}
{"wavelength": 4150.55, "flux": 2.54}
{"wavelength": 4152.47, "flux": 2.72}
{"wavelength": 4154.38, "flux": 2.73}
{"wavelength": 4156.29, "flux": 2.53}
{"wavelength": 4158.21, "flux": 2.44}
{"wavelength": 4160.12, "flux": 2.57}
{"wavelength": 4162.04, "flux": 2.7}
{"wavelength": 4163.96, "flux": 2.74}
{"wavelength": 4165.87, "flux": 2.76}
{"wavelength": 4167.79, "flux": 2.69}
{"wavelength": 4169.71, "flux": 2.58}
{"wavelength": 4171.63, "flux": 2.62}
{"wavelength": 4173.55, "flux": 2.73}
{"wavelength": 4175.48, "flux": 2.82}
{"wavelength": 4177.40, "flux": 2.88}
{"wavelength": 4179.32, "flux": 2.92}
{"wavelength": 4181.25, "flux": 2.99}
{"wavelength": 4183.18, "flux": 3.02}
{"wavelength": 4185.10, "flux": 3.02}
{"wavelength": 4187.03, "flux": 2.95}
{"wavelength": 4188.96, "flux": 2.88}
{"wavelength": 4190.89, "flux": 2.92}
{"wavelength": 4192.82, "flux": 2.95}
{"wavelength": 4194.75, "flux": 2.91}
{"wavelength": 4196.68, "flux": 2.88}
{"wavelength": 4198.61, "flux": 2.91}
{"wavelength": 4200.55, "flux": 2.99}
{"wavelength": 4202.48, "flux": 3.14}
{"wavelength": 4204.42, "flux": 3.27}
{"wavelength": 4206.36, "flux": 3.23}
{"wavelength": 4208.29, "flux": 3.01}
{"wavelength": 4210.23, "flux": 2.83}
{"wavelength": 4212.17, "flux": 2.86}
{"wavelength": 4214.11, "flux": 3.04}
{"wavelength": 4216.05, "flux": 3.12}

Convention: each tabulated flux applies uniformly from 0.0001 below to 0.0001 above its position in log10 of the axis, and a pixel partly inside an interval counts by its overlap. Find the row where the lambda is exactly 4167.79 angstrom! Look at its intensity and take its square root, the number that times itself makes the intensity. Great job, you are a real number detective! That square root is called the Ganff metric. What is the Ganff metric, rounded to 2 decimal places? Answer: 1.64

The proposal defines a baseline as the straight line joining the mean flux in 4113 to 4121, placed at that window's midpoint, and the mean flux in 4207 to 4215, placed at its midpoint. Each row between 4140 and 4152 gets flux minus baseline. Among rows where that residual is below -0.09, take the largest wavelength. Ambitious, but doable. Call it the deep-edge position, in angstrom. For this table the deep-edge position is 4150.55 angstrom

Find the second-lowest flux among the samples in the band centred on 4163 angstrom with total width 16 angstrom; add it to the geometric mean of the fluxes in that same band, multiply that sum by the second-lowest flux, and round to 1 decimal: 13.0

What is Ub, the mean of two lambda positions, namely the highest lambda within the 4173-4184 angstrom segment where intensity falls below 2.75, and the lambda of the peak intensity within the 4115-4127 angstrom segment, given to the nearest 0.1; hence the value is 4146.8 angstrom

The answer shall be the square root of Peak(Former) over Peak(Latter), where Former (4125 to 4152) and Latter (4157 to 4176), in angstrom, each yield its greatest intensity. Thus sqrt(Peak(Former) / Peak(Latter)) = 0.99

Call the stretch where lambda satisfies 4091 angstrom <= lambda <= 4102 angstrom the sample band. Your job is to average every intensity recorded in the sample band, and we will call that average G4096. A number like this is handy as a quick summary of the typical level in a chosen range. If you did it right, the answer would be 2.62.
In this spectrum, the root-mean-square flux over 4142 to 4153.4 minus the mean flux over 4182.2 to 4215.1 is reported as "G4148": -0.43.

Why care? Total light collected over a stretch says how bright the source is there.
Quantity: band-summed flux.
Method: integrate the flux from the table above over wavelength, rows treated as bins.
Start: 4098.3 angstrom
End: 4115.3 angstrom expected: 43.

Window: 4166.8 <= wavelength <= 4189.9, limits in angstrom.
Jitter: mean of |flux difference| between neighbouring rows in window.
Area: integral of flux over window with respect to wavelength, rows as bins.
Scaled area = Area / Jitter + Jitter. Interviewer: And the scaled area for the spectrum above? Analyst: 1046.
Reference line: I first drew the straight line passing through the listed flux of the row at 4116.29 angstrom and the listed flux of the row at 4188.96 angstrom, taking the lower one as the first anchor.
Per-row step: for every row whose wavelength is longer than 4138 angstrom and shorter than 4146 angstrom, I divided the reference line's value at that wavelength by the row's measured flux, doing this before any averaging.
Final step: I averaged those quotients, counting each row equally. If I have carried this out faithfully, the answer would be 1.02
